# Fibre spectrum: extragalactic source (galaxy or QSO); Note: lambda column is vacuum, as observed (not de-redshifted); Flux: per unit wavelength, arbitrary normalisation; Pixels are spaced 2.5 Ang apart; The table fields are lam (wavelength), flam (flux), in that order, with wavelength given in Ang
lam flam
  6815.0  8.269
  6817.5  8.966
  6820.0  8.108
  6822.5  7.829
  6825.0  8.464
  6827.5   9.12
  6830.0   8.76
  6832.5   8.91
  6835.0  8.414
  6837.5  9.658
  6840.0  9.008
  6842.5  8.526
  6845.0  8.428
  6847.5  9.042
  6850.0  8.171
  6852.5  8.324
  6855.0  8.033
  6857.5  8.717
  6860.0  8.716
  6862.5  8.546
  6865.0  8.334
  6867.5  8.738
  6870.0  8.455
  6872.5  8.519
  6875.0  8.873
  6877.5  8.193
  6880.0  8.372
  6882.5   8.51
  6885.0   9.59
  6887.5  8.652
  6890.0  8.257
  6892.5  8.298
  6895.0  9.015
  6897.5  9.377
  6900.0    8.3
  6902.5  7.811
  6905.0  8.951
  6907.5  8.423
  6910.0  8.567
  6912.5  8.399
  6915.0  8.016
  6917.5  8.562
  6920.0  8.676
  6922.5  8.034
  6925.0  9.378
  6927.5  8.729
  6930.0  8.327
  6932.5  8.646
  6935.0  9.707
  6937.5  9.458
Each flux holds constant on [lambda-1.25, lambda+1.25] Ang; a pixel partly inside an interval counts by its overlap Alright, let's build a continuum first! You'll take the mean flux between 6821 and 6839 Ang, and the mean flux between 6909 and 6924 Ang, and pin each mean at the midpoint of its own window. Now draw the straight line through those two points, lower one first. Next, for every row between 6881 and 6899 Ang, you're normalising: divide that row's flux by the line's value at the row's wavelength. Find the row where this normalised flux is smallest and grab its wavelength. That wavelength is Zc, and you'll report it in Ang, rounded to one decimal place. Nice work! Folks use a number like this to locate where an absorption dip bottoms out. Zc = 6890.0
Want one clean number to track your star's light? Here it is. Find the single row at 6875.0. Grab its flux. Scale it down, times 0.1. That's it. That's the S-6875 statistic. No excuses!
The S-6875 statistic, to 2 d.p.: 0.89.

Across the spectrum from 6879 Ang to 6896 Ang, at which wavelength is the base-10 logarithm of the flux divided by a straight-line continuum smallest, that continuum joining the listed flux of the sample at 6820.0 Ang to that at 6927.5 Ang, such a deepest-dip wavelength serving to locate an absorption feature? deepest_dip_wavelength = 6890.0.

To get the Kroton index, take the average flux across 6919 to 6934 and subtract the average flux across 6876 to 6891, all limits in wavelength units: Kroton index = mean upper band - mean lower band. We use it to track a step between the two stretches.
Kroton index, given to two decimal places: 0.04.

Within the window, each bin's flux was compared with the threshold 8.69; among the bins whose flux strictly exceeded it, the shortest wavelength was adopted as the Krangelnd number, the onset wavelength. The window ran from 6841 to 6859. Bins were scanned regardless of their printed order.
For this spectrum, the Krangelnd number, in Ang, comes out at 6847.5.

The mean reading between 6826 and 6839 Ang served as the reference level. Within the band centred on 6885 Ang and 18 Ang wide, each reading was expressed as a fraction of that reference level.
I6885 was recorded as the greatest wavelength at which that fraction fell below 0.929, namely 6892.5 Ang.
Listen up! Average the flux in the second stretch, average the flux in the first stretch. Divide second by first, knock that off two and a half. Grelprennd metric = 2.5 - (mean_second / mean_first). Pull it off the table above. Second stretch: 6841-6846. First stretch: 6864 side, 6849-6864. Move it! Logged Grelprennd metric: 1.49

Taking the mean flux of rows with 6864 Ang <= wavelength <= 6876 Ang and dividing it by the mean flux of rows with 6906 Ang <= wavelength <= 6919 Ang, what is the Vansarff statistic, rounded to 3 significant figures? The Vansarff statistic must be 1.02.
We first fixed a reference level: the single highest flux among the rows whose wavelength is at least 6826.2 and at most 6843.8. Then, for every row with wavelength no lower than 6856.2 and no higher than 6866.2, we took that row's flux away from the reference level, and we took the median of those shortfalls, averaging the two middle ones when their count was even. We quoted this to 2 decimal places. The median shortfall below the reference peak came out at 1.03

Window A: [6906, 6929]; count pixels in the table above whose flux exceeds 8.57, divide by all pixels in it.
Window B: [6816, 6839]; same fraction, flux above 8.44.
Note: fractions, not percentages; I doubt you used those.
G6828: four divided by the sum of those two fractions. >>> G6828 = 4.0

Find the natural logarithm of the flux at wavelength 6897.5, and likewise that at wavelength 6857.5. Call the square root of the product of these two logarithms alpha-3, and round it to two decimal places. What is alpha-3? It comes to 2.20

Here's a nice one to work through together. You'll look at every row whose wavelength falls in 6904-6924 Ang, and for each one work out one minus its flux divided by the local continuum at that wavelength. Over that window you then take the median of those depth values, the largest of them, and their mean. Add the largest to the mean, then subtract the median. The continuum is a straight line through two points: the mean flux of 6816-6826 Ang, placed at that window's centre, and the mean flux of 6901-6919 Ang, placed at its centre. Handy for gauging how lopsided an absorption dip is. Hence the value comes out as 0.05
